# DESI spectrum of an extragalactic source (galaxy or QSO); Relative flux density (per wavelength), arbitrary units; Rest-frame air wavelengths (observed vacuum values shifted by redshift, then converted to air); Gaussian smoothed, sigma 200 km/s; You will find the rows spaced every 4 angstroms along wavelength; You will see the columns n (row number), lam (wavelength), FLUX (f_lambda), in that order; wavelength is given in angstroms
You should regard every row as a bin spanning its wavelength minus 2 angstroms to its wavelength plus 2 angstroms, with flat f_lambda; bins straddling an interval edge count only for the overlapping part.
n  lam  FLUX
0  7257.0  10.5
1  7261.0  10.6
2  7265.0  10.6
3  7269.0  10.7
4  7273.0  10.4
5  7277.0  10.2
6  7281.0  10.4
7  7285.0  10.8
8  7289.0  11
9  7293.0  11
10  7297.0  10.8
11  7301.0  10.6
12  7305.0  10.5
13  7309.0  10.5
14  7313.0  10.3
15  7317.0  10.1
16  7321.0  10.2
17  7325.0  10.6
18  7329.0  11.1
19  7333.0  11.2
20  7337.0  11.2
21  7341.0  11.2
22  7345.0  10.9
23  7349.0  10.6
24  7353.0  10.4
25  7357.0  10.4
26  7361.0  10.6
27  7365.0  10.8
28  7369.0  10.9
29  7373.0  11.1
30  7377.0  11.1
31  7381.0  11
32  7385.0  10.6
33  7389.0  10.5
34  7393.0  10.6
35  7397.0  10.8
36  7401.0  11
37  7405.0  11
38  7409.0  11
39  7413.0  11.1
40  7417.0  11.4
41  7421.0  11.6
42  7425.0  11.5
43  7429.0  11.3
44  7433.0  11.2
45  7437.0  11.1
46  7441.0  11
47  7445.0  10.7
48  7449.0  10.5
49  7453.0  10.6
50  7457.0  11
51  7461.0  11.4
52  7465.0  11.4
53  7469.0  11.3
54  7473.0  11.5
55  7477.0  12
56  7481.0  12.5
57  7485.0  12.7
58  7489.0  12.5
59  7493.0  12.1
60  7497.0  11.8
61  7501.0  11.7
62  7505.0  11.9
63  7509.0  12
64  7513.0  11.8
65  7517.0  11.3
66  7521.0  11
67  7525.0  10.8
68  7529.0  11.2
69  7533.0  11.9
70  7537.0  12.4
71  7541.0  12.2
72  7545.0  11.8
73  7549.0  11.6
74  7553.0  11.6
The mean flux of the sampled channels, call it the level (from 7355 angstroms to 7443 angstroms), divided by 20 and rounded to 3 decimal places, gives 0.549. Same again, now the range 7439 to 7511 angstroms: 0.579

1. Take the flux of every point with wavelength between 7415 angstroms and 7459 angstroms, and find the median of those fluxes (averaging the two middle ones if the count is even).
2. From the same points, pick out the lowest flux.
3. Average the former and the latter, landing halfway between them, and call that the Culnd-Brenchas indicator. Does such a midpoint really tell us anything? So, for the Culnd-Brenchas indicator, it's 10.8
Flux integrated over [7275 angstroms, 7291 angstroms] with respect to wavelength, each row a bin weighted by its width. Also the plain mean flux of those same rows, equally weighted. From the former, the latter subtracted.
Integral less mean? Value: 159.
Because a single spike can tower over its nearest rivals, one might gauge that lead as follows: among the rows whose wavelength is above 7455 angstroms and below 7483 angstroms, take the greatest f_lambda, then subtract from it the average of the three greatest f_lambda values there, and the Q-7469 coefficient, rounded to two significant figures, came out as 0.50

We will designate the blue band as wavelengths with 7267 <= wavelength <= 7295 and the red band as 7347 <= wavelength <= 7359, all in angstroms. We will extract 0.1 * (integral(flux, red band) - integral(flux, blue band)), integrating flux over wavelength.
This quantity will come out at -17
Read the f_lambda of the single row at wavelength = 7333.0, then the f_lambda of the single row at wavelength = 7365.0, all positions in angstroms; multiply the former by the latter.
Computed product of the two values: 121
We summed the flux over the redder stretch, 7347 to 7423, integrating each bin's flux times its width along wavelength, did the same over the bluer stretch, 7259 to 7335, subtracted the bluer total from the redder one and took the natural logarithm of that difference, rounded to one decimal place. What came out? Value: 3.0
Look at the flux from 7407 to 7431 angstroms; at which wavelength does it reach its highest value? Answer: 7421.0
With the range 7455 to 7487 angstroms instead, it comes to 7485.0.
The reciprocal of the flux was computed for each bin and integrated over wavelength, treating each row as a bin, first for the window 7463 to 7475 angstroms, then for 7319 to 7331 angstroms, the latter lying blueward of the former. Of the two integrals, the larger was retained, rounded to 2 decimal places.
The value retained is 1.13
